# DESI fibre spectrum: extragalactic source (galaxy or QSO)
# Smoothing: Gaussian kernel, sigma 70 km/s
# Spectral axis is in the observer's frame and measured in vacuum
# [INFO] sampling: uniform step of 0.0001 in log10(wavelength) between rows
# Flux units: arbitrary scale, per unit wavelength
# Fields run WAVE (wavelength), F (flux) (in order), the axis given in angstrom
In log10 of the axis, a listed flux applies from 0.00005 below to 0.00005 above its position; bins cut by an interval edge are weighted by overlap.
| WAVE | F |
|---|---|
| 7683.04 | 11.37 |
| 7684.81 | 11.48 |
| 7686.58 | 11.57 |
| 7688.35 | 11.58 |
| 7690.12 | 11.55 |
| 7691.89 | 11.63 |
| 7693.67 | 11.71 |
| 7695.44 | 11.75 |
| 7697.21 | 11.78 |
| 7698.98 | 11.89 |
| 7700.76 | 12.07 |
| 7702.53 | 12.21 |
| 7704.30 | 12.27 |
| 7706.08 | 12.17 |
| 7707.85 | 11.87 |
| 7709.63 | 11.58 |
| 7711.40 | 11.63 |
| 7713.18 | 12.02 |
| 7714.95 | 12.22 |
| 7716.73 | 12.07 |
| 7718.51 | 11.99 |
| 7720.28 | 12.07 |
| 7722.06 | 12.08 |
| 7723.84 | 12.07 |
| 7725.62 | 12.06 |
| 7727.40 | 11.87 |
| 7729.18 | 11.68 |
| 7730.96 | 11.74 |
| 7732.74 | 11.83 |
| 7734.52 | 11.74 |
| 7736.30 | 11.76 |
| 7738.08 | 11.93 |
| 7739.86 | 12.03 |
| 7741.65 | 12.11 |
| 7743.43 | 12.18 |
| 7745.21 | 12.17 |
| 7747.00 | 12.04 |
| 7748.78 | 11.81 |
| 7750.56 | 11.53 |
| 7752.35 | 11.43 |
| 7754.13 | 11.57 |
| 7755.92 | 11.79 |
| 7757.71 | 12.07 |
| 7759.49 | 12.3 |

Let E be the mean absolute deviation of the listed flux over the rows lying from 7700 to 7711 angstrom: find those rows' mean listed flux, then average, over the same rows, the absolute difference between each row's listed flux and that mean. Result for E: 0.20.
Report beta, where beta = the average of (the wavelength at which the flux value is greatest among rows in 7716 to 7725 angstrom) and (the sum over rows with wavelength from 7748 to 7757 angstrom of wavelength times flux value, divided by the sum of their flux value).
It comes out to 7737.2 angstrom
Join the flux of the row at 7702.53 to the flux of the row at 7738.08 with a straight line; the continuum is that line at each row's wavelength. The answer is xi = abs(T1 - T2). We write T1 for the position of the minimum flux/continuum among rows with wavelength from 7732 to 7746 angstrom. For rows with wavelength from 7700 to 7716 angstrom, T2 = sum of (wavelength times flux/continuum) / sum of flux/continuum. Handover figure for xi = 26.7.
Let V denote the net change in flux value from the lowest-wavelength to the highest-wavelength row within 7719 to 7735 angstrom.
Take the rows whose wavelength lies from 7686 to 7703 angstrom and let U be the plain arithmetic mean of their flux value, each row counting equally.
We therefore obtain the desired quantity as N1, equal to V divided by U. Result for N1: -0.028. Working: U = 11.8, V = -0.33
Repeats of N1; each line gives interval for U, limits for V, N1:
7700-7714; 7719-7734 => -0.020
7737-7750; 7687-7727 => 0.040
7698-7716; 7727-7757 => -0.007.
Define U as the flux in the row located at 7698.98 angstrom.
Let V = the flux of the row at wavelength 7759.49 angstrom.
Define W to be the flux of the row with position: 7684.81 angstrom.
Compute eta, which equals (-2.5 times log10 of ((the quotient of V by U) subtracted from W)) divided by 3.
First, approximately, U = 11.89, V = 12.3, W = 11.48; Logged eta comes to -0.849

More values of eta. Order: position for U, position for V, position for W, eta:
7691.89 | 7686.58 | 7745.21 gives -0.874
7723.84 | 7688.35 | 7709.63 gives -0.855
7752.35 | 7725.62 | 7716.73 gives -0.868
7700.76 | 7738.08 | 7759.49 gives -0.878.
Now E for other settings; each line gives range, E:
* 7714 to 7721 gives 0.07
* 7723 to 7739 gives 0.11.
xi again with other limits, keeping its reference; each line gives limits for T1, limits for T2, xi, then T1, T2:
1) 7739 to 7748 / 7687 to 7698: 47.1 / 7739.86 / 7692.8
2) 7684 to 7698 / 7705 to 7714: 24.8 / 7684.81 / 7709.6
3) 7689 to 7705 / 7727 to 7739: 42.6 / 7690.12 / 7732.8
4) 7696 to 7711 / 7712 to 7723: 8.0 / 7709.63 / 7717.6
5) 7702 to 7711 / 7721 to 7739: 20.4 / 7709.63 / 7730.0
